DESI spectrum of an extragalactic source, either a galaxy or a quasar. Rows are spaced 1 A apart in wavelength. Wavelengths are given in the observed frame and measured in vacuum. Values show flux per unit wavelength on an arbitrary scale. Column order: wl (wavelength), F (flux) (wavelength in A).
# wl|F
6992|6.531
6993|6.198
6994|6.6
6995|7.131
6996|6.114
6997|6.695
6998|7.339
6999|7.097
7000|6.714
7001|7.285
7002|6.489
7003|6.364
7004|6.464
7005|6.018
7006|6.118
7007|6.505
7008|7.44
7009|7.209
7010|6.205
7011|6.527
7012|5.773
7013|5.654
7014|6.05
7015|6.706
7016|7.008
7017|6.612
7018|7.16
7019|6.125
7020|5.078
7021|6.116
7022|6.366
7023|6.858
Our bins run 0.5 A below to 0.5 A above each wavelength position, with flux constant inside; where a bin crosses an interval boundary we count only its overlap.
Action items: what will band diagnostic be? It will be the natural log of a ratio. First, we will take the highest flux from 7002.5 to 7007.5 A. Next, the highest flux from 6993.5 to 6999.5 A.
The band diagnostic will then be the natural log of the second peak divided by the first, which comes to 0.121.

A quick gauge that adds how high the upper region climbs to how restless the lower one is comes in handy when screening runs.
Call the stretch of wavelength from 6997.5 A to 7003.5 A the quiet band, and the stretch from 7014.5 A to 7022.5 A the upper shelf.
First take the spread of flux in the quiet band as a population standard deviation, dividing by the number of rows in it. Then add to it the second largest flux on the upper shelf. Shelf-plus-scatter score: 7.39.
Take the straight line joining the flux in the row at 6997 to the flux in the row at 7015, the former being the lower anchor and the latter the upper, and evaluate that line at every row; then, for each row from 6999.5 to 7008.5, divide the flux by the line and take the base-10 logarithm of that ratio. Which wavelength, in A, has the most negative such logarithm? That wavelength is 7005 A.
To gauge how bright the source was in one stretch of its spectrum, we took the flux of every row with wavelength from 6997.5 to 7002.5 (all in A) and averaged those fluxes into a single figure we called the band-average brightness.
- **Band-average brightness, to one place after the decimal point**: 7.0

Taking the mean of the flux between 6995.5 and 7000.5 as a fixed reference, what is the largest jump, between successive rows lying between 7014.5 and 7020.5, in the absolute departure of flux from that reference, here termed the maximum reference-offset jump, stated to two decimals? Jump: 1.05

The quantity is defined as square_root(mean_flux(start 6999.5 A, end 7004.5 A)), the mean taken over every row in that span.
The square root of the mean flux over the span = 2.58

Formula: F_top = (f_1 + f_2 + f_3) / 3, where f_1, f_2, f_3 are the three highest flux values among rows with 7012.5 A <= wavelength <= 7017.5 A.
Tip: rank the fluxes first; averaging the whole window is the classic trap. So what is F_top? 6.78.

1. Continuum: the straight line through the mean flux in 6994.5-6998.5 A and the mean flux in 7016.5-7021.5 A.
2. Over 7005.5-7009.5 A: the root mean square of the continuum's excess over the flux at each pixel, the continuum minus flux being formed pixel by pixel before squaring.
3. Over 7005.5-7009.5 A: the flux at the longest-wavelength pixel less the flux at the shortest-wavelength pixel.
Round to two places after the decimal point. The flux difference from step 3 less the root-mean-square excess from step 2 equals 0.46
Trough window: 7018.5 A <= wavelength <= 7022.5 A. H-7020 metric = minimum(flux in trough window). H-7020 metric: 5.078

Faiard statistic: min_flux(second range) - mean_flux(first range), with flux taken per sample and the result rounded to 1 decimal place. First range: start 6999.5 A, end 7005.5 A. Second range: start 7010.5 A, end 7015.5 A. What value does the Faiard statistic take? -0.9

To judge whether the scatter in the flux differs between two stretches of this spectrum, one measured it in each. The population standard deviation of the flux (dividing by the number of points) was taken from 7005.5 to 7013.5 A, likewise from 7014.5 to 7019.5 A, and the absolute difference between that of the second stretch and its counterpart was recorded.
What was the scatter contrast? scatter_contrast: 0.24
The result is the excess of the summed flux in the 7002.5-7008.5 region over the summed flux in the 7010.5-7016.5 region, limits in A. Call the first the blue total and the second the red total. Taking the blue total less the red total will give 1.2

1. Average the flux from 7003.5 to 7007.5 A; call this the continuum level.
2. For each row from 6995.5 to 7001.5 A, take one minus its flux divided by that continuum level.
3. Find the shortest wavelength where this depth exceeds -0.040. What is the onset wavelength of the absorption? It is 6996 A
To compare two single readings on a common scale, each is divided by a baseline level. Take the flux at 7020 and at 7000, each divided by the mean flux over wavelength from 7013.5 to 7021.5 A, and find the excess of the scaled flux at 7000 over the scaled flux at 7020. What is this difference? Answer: 0.26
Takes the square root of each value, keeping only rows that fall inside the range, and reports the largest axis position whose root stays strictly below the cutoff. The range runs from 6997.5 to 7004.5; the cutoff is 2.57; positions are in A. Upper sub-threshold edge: 7004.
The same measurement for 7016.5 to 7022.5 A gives 7022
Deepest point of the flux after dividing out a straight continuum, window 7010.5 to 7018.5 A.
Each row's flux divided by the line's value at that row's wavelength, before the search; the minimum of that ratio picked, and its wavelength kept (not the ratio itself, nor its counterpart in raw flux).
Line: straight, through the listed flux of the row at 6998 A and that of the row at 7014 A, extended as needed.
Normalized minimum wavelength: 7013 A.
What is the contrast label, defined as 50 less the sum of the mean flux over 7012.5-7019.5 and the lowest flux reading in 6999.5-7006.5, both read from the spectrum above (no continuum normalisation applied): 37.5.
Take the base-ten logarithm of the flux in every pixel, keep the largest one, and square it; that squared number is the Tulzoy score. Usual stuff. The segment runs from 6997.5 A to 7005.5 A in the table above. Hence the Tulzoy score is 0.749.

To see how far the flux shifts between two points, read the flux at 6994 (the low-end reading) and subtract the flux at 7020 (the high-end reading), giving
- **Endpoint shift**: 1.5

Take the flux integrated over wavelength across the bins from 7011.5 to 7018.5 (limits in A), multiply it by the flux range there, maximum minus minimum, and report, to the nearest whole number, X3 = 68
